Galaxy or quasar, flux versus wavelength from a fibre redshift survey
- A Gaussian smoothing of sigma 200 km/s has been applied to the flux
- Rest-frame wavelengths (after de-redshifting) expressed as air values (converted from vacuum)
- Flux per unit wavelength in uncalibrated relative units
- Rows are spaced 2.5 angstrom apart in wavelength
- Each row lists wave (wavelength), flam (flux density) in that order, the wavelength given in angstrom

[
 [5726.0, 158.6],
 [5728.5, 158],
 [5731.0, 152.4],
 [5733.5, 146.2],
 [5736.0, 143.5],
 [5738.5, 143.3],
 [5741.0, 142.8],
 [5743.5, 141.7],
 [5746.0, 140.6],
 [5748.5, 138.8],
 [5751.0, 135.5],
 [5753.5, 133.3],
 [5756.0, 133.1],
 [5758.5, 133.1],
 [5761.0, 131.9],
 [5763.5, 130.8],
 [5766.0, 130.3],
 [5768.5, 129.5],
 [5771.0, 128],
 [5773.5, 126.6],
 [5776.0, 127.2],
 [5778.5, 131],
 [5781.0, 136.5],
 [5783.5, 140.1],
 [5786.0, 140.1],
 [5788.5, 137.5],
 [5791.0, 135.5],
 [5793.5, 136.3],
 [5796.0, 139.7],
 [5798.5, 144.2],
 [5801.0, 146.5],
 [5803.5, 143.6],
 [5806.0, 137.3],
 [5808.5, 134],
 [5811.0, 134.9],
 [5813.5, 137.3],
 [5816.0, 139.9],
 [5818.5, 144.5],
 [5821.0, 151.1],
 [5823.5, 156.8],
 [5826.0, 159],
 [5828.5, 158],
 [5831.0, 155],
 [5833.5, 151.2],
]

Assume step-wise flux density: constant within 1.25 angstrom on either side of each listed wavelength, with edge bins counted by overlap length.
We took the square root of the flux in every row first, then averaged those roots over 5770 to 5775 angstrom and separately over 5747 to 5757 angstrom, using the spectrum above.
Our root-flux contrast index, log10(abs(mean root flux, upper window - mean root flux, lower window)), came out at -0.5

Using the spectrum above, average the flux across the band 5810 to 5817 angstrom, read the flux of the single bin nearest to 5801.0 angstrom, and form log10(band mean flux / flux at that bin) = -0.028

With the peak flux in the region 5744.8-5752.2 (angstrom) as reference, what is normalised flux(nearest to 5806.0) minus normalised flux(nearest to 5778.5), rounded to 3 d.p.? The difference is 0.045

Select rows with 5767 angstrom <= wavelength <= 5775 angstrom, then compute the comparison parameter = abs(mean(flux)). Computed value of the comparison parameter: 128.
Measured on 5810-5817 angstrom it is 137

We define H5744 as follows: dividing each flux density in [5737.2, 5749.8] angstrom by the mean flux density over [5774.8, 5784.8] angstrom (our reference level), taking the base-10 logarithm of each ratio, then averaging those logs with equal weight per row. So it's 0.02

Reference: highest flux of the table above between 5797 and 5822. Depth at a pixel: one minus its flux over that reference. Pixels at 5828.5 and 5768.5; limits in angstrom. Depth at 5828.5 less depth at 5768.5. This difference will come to -0.19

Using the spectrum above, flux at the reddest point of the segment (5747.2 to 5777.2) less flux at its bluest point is -12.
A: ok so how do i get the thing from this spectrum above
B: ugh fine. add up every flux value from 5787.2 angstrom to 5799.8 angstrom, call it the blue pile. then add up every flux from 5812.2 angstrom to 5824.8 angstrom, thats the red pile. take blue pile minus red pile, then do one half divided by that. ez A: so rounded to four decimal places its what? -0.0137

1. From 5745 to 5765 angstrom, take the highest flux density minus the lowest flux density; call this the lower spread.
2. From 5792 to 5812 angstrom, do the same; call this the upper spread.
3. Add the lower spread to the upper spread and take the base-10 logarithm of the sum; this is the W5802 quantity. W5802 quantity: 1.35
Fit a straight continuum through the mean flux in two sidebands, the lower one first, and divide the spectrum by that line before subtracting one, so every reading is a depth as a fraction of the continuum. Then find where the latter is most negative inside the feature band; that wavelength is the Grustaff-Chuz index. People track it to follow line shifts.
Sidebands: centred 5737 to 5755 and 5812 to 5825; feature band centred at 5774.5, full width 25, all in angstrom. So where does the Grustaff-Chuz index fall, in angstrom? 5773.5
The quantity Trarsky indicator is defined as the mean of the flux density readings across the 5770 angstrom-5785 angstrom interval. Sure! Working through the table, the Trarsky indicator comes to 132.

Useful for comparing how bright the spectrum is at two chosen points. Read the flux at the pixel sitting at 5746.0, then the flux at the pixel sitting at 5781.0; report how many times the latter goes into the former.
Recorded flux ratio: 1.03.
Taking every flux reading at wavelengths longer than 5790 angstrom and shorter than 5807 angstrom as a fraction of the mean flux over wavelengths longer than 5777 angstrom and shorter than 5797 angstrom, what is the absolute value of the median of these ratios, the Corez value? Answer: 1.02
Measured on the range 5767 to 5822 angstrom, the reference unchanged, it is 1.00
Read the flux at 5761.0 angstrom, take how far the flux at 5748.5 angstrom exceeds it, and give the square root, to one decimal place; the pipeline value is 2.6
